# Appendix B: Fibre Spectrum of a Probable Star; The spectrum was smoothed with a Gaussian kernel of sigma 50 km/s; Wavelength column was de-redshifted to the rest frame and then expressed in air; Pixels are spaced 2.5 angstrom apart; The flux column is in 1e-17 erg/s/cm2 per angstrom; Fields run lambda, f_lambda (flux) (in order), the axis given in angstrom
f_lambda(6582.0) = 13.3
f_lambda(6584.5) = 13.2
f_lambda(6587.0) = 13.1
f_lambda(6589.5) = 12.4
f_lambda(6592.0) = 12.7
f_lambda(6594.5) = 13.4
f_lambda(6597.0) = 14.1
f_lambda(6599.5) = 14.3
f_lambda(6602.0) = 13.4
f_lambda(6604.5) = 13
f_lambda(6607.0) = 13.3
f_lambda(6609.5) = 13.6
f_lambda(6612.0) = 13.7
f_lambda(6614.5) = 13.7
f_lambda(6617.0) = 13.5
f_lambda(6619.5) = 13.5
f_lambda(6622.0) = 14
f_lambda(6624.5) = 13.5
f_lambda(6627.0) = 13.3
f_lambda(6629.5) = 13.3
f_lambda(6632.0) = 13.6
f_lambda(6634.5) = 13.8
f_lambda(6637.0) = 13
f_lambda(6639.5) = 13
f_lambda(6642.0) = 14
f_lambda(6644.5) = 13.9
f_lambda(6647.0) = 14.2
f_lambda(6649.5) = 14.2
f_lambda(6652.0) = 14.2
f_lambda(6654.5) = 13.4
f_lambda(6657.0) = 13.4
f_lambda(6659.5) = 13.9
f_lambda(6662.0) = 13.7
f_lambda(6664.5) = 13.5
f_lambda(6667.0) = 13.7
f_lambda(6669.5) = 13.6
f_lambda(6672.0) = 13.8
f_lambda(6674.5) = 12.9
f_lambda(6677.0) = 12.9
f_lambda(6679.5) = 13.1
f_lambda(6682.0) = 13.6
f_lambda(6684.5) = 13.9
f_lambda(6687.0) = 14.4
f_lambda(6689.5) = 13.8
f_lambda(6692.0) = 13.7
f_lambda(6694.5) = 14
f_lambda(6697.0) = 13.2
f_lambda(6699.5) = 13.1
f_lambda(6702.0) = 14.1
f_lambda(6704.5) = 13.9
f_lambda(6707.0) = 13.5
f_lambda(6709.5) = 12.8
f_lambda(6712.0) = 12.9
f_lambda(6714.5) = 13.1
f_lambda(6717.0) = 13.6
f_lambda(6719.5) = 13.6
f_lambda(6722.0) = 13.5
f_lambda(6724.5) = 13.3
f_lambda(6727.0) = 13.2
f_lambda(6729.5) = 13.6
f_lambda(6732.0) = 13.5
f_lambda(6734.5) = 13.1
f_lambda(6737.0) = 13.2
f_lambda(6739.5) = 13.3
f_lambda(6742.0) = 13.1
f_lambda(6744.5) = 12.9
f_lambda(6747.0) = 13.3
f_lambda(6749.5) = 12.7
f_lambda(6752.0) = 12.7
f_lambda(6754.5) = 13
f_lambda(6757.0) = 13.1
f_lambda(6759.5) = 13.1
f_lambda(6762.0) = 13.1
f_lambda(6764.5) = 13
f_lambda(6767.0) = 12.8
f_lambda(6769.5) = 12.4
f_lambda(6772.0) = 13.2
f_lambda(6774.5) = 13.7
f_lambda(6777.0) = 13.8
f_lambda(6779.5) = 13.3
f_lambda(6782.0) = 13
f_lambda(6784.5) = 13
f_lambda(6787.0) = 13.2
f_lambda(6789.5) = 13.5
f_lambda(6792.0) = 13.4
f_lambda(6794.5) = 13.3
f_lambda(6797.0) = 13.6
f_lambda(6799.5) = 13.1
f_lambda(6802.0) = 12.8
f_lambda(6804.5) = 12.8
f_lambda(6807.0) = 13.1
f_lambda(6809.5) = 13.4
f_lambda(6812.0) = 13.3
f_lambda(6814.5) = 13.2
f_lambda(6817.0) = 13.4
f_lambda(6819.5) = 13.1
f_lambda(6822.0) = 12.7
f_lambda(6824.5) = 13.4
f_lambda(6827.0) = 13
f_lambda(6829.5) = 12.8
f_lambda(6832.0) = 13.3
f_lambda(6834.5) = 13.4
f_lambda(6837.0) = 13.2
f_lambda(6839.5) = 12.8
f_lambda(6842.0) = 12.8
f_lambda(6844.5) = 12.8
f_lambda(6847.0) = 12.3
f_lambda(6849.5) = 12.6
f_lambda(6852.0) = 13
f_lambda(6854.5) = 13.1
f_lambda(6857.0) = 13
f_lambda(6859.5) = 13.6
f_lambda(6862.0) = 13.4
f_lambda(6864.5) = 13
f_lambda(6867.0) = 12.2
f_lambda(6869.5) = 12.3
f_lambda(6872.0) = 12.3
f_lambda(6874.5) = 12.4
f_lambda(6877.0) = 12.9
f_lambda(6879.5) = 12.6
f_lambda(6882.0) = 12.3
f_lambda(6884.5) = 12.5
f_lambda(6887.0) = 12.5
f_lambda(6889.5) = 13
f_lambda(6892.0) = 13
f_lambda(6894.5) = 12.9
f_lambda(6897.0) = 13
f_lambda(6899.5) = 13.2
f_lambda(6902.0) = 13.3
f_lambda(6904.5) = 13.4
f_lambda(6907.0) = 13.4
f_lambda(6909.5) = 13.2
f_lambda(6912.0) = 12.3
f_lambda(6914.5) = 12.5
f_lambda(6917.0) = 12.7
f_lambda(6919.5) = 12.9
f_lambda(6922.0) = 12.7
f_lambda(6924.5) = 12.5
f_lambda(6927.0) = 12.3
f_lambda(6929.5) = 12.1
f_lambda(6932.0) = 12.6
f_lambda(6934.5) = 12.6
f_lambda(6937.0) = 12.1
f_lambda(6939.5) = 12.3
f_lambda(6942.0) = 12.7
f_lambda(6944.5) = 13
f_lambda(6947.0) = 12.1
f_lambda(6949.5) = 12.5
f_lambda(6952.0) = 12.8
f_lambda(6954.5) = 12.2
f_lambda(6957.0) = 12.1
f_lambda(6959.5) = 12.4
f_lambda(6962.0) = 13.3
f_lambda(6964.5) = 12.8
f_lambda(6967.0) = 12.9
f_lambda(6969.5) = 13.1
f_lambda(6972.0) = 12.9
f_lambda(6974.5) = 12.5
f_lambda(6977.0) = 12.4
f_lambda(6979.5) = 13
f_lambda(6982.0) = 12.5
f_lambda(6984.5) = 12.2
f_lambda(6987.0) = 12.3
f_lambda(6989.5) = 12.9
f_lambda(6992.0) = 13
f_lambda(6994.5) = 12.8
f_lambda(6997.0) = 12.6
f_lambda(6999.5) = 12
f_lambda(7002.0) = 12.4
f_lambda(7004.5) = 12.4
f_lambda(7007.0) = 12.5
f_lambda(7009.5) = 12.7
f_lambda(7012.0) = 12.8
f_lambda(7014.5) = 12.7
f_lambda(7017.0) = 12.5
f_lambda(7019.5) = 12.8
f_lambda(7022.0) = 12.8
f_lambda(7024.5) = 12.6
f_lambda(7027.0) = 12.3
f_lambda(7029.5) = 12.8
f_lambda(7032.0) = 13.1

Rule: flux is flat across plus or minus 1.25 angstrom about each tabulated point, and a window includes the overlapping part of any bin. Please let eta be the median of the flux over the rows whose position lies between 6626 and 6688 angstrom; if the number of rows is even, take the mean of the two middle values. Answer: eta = 13.6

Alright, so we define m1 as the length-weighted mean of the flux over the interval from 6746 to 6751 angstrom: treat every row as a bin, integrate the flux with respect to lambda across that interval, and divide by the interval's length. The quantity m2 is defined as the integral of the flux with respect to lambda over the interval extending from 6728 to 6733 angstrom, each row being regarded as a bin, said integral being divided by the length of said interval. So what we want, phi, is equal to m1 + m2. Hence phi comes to 26.5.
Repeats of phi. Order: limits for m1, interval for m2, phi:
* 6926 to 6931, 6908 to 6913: 25.0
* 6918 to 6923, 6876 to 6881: 25.5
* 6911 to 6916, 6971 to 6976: 25.1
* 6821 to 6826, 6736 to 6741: 26.3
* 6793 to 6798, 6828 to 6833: 26.5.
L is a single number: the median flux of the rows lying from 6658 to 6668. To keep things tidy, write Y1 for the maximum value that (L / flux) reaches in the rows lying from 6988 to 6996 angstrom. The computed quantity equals 1.07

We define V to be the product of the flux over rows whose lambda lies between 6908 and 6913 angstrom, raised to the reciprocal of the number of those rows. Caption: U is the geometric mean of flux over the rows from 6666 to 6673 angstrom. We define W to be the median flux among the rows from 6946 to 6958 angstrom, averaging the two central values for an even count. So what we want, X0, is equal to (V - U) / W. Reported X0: -0.08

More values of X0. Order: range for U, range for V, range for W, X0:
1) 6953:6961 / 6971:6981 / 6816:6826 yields 0.04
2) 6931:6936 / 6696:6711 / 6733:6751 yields 0.06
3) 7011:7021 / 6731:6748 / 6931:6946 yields 0.04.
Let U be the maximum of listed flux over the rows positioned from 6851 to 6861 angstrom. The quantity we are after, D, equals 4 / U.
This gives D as 0.294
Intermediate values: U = 13.6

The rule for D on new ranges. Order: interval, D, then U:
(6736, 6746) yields 0.301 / 13.3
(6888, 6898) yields 0.308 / 13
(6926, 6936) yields 0.317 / 12.6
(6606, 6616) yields 0.292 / 13.7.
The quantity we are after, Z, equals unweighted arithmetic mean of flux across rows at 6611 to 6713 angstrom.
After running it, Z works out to 13.6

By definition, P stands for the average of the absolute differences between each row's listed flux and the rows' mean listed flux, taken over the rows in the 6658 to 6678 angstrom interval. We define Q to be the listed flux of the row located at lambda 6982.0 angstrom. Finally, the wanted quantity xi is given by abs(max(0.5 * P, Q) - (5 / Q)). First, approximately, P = 0.30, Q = 12.5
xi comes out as 12.1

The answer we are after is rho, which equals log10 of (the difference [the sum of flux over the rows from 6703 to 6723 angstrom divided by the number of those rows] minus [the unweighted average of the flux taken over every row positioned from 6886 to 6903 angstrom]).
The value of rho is -0.4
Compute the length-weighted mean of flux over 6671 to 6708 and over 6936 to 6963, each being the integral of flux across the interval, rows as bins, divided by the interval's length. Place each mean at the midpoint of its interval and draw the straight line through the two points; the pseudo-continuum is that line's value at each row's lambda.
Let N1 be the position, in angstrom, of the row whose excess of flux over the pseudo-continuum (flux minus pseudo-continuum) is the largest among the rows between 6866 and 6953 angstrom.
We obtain 6907.0 angstrom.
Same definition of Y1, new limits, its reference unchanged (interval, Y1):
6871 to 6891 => 1.11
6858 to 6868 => 1.12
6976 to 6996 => 1.12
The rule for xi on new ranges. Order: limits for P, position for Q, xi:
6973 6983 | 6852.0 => 12.6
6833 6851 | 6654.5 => 13.0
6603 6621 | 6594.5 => 13.0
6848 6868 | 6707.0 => 13.1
